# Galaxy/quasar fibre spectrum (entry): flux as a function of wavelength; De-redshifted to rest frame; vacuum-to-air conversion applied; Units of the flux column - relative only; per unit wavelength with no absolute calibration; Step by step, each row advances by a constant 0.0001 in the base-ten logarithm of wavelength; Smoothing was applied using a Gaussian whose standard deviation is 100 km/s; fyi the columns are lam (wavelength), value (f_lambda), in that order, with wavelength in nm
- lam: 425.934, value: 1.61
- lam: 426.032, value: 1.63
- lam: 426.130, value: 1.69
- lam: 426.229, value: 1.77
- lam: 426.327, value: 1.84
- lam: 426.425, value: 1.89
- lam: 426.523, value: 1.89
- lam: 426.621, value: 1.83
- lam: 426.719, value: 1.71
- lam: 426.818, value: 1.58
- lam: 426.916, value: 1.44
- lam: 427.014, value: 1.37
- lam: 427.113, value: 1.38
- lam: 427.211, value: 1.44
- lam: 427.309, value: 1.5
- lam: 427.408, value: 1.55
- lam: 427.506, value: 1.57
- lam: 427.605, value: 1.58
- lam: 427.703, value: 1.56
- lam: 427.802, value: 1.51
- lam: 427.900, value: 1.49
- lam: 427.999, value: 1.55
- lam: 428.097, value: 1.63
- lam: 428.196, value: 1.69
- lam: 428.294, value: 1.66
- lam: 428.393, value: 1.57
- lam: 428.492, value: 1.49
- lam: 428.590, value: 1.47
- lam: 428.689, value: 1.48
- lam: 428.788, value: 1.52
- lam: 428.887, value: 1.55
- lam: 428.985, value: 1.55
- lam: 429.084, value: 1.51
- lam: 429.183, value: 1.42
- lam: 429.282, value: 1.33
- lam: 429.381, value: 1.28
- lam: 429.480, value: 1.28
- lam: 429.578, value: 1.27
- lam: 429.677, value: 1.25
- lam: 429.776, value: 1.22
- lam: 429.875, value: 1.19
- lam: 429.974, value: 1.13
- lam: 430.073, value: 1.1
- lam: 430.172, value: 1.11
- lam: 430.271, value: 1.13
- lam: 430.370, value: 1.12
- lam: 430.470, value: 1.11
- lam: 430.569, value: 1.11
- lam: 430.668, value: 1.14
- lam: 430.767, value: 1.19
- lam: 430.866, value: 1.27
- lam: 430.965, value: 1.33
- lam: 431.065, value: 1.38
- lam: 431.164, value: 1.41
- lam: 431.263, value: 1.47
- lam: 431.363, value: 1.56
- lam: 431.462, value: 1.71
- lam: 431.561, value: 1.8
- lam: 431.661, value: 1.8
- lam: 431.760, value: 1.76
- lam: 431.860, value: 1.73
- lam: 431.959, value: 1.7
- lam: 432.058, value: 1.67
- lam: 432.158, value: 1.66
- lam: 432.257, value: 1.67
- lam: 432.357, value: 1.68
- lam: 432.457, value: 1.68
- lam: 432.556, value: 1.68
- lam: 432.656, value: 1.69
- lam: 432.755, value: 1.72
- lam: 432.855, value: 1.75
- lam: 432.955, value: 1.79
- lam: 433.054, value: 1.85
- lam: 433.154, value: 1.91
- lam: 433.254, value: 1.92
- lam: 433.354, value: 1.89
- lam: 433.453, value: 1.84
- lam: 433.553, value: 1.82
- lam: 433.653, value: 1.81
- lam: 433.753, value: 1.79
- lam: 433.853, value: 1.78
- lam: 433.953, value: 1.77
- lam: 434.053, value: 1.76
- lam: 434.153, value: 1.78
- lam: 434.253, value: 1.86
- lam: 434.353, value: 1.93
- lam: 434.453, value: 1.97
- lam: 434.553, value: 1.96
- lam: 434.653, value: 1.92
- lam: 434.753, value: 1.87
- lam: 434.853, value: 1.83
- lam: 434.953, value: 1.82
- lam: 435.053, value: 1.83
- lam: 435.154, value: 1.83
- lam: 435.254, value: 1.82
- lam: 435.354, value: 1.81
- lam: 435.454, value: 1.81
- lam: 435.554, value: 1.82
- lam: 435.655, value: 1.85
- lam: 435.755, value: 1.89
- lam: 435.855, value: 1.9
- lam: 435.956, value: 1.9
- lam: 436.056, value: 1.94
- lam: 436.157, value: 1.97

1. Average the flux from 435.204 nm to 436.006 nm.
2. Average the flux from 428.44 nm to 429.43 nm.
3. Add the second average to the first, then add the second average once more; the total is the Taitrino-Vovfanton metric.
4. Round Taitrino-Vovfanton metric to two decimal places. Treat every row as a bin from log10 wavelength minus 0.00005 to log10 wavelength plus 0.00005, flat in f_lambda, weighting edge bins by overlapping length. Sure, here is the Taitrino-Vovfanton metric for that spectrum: 4.77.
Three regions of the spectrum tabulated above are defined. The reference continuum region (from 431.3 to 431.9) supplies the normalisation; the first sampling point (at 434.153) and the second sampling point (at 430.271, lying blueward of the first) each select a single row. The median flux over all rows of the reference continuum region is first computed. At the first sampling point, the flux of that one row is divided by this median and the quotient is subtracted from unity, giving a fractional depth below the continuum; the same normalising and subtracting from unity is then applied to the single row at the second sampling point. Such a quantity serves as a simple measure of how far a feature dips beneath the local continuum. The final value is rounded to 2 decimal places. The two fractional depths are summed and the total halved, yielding 0.17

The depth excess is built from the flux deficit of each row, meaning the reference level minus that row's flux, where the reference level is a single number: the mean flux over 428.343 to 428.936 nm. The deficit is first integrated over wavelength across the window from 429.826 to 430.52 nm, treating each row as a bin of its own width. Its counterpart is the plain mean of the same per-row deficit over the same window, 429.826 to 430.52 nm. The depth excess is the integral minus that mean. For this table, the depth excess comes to -0.12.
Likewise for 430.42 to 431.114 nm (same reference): -0.09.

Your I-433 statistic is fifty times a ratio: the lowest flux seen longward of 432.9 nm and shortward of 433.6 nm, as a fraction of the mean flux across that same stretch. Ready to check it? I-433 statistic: 48.1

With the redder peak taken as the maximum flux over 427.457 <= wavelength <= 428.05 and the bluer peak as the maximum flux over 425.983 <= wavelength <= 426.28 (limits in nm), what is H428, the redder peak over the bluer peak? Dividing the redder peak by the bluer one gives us 0.89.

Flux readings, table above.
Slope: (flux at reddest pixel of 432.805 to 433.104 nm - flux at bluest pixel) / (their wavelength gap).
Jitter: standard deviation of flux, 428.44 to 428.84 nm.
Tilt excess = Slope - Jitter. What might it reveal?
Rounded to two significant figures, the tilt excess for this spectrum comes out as 0.48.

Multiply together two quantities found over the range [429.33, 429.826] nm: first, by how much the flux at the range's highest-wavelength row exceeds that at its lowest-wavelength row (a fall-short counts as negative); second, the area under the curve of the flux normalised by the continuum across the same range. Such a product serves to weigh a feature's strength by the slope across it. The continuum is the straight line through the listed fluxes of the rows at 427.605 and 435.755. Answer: -0.023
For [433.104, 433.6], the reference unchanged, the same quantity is -0.047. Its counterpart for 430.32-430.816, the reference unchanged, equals 0.023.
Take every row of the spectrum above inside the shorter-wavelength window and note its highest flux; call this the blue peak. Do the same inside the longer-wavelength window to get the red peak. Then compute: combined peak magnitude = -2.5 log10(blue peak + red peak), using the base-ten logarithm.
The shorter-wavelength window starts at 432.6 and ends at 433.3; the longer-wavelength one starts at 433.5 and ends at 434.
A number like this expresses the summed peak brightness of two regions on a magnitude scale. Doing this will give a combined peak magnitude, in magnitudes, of -1.43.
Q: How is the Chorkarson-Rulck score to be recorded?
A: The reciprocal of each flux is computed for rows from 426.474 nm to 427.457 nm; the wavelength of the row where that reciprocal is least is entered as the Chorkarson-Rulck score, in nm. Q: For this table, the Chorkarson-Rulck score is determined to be 426.523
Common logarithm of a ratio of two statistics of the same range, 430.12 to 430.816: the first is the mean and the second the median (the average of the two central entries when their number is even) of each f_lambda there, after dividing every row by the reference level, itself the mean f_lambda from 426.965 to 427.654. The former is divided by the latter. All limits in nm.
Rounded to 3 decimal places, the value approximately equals 0.004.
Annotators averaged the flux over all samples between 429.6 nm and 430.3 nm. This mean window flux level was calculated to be 1.2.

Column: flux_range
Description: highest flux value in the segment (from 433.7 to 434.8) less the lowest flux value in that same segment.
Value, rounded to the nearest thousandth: 0.210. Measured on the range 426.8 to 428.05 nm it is 0.210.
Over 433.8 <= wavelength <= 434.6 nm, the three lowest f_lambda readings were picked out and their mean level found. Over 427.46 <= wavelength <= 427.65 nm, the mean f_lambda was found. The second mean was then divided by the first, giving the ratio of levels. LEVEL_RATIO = 0.89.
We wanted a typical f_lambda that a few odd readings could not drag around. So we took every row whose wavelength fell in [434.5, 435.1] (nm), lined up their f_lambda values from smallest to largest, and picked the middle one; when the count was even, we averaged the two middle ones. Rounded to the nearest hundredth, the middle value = 1.85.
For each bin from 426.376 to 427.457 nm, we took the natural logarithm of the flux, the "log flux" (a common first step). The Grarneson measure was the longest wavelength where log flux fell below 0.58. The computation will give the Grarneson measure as 427.408 nm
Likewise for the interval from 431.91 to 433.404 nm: 432.855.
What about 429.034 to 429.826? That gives 429.776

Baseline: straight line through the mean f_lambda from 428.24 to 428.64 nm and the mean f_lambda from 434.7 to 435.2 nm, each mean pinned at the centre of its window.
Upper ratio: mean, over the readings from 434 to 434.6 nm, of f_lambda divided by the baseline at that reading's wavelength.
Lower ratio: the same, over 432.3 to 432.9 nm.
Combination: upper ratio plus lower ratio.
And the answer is 2.02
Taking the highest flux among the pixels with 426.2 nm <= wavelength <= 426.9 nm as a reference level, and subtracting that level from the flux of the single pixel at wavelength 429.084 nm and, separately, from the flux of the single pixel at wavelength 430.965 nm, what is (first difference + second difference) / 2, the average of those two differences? -0.47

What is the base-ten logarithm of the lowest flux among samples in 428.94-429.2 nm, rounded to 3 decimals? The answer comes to 0.152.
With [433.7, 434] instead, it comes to 0.248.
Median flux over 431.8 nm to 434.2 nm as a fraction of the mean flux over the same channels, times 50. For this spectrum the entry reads 50.0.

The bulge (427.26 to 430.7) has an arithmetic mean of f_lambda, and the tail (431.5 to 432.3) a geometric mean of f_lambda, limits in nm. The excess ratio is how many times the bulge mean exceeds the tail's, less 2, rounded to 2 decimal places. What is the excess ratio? -1.19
